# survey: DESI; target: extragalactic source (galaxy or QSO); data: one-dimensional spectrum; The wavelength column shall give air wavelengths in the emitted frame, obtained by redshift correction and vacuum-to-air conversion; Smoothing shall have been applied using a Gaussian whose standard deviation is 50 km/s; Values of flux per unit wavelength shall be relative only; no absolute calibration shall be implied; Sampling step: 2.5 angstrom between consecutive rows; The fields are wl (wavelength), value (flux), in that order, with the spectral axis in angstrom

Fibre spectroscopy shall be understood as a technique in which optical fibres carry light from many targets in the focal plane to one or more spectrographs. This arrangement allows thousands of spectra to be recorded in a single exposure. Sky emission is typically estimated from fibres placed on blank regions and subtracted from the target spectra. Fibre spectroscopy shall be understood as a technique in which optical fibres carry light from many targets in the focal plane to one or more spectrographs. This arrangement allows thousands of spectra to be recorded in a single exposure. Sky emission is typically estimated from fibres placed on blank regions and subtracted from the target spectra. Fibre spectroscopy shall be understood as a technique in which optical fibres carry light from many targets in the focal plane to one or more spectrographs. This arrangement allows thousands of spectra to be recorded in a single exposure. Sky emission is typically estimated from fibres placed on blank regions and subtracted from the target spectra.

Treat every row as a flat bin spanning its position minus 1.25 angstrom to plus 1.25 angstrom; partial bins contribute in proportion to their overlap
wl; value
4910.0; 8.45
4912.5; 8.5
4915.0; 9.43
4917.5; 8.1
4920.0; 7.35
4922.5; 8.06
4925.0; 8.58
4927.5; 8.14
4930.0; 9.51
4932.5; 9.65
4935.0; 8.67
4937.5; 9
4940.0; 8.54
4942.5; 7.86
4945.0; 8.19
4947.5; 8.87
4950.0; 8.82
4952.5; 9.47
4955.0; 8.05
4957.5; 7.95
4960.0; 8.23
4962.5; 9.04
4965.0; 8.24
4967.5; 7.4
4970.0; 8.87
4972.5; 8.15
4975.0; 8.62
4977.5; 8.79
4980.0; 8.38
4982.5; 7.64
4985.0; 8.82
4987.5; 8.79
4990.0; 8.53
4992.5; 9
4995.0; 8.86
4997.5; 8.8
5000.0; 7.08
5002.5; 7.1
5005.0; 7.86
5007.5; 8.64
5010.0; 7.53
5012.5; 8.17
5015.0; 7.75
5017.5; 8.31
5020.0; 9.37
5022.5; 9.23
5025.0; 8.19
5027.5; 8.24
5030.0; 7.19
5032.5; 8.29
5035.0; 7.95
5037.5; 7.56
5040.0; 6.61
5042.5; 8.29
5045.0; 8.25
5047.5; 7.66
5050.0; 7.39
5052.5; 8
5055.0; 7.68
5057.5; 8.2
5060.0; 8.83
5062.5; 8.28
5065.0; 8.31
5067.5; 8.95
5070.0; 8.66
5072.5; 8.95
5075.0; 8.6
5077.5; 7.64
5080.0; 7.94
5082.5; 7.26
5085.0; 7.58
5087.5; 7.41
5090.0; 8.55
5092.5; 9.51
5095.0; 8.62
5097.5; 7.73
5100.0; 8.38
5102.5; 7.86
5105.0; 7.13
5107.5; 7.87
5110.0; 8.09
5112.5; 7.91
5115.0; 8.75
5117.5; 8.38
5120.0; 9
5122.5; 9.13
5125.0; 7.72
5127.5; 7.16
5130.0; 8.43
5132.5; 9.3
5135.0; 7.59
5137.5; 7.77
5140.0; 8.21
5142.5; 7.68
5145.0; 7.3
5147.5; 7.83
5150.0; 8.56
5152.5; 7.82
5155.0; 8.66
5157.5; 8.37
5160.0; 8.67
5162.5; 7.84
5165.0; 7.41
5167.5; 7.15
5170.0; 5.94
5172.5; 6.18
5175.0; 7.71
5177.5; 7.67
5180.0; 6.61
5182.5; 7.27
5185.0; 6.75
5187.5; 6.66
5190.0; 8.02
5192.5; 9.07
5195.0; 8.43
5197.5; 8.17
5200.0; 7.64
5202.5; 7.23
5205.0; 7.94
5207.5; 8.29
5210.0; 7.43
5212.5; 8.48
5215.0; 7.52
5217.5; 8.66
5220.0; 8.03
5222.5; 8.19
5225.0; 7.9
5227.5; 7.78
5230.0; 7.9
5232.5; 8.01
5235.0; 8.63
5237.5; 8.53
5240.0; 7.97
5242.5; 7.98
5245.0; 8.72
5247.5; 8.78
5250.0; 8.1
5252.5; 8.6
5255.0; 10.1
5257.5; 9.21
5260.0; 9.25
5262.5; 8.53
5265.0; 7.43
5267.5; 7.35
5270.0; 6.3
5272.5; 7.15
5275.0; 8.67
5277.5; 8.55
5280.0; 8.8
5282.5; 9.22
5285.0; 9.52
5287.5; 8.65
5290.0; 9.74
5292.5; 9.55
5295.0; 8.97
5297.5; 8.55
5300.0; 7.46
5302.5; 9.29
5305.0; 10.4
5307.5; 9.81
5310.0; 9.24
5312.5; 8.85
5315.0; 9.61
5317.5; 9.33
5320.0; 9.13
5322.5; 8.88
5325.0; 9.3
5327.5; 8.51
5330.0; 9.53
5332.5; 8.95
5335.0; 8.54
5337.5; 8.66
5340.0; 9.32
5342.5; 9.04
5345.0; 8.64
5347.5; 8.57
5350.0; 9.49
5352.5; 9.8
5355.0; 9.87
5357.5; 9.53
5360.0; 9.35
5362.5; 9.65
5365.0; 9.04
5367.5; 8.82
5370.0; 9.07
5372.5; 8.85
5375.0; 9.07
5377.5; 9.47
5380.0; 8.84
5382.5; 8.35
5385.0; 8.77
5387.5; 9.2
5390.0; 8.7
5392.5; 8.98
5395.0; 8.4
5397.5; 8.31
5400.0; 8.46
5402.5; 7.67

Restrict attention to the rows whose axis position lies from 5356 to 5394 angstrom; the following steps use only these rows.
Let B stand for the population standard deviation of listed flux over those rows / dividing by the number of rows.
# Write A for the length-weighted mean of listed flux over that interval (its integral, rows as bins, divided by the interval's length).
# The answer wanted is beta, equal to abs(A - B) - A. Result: -0.34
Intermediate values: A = 9.0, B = 0.3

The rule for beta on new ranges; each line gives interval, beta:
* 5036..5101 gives -0.63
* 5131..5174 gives -0.83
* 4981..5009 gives -0.69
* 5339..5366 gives -0.41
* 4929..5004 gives -0.64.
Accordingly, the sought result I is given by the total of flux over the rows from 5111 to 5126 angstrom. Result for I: 50.9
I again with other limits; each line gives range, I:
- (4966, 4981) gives 50.2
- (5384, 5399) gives 52.4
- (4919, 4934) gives 51.3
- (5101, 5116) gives 47.6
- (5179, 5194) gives 44.4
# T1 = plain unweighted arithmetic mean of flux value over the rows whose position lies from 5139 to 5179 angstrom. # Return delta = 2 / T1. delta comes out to 0.260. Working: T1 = 7.7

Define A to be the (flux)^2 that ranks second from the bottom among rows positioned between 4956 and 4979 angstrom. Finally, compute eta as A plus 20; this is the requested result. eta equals 83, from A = 63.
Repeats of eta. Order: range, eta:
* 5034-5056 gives 75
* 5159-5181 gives 58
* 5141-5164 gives 79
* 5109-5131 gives 80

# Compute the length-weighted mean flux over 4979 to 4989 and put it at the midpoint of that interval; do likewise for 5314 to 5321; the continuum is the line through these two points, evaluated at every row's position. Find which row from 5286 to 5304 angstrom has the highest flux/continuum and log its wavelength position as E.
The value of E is 5290.0 angstrom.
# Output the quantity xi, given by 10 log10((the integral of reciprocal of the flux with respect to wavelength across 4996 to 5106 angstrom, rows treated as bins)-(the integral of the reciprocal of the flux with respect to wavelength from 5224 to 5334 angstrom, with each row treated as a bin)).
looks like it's -0.3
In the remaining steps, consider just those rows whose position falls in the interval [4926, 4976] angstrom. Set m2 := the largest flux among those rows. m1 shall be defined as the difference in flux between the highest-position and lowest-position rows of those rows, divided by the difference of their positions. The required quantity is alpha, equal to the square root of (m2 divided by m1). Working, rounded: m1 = 0.010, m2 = 9.65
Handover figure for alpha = 31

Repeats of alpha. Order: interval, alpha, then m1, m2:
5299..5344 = 17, 0.037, 10.4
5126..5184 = 68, 0.002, 9.3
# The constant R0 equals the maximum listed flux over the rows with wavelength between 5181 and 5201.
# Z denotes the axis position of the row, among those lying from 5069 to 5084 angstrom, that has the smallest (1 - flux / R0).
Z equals 5072.5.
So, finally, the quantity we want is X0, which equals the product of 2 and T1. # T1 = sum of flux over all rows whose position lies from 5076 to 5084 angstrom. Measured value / 45.7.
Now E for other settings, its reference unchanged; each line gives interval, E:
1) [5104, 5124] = 5122.5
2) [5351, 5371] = 5355.0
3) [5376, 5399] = 5377.5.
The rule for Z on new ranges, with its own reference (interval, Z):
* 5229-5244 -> 5235.0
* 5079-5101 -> 5092.5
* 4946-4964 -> 4952.5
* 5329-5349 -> 5330.0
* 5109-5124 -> 5122.5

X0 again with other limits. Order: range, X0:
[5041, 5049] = 48.4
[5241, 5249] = 51.0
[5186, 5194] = 47.5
